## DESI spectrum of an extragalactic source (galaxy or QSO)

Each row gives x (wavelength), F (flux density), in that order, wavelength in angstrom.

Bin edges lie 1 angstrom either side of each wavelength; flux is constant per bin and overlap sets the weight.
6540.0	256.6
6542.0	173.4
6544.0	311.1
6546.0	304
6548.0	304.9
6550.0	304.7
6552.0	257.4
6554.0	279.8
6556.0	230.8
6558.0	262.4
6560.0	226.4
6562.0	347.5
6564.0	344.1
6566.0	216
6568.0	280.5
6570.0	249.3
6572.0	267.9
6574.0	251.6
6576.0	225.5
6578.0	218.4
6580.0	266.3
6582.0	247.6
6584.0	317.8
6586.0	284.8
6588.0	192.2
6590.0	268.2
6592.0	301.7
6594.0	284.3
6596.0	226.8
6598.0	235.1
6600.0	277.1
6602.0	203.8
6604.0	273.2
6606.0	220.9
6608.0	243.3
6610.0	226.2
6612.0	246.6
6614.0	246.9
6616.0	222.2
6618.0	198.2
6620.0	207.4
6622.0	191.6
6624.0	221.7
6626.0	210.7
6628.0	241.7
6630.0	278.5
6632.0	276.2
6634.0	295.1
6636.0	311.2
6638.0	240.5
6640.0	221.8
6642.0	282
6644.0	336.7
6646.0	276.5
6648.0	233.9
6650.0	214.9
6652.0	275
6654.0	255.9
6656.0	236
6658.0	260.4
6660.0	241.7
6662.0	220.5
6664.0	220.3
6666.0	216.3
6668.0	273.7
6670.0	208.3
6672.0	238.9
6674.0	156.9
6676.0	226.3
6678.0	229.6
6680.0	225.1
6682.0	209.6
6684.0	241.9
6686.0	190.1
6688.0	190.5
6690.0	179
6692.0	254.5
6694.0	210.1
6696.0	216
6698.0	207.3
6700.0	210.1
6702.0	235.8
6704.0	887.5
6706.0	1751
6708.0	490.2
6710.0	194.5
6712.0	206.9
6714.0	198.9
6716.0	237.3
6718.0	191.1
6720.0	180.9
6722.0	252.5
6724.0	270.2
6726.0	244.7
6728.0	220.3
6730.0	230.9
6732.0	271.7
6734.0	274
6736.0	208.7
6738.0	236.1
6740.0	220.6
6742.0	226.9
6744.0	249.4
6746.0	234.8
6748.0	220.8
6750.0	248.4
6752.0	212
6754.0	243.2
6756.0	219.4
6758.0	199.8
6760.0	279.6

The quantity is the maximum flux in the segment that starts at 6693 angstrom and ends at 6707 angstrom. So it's 1751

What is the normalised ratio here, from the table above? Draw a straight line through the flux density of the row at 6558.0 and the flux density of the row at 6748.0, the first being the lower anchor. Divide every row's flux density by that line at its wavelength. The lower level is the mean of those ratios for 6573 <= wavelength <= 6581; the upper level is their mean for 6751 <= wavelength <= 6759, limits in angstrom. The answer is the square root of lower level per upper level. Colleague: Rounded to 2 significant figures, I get 0.97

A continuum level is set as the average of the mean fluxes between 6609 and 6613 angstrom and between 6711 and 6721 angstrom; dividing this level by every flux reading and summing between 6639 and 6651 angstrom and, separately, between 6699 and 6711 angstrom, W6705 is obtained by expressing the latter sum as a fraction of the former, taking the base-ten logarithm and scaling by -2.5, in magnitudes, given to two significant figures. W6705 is 0.30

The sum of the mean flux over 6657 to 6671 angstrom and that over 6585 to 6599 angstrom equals 491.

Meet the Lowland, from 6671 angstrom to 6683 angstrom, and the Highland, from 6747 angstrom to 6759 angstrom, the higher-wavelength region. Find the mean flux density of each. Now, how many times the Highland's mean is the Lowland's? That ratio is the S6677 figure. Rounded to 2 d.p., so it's 0.96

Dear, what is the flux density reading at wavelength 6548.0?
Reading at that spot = 304.9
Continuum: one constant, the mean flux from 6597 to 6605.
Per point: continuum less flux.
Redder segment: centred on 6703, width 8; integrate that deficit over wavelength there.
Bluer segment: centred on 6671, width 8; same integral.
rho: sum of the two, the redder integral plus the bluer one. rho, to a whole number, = -3968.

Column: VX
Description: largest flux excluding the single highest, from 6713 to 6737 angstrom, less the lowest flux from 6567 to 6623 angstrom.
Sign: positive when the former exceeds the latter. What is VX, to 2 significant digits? 80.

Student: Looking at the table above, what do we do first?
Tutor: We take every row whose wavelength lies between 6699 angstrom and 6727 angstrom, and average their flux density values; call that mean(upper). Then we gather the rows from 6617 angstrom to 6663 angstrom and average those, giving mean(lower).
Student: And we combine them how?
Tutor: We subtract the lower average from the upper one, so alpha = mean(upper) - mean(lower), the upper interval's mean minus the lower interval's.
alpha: 147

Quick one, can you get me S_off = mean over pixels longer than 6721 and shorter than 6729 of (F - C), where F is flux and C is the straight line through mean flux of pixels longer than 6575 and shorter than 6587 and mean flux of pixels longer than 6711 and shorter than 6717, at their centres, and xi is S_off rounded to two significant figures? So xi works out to 36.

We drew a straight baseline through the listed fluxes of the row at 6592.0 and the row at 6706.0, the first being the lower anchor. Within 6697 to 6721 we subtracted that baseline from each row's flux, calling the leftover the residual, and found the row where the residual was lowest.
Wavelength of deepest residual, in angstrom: 6720.0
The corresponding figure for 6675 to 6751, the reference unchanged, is 6748.0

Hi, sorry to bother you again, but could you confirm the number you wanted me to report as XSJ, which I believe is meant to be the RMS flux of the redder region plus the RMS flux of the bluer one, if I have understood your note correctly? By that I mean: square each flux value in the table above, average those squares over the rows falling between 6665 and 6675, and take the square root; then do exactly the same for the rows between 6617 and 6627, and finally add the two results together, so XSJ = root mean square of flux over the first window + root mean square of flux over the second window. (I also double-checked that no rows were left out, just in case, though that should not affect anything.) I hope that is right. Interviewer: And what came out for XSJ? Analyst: 428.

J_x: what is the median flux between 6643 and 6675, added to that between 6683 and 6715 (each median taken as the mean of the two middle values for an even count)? 448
